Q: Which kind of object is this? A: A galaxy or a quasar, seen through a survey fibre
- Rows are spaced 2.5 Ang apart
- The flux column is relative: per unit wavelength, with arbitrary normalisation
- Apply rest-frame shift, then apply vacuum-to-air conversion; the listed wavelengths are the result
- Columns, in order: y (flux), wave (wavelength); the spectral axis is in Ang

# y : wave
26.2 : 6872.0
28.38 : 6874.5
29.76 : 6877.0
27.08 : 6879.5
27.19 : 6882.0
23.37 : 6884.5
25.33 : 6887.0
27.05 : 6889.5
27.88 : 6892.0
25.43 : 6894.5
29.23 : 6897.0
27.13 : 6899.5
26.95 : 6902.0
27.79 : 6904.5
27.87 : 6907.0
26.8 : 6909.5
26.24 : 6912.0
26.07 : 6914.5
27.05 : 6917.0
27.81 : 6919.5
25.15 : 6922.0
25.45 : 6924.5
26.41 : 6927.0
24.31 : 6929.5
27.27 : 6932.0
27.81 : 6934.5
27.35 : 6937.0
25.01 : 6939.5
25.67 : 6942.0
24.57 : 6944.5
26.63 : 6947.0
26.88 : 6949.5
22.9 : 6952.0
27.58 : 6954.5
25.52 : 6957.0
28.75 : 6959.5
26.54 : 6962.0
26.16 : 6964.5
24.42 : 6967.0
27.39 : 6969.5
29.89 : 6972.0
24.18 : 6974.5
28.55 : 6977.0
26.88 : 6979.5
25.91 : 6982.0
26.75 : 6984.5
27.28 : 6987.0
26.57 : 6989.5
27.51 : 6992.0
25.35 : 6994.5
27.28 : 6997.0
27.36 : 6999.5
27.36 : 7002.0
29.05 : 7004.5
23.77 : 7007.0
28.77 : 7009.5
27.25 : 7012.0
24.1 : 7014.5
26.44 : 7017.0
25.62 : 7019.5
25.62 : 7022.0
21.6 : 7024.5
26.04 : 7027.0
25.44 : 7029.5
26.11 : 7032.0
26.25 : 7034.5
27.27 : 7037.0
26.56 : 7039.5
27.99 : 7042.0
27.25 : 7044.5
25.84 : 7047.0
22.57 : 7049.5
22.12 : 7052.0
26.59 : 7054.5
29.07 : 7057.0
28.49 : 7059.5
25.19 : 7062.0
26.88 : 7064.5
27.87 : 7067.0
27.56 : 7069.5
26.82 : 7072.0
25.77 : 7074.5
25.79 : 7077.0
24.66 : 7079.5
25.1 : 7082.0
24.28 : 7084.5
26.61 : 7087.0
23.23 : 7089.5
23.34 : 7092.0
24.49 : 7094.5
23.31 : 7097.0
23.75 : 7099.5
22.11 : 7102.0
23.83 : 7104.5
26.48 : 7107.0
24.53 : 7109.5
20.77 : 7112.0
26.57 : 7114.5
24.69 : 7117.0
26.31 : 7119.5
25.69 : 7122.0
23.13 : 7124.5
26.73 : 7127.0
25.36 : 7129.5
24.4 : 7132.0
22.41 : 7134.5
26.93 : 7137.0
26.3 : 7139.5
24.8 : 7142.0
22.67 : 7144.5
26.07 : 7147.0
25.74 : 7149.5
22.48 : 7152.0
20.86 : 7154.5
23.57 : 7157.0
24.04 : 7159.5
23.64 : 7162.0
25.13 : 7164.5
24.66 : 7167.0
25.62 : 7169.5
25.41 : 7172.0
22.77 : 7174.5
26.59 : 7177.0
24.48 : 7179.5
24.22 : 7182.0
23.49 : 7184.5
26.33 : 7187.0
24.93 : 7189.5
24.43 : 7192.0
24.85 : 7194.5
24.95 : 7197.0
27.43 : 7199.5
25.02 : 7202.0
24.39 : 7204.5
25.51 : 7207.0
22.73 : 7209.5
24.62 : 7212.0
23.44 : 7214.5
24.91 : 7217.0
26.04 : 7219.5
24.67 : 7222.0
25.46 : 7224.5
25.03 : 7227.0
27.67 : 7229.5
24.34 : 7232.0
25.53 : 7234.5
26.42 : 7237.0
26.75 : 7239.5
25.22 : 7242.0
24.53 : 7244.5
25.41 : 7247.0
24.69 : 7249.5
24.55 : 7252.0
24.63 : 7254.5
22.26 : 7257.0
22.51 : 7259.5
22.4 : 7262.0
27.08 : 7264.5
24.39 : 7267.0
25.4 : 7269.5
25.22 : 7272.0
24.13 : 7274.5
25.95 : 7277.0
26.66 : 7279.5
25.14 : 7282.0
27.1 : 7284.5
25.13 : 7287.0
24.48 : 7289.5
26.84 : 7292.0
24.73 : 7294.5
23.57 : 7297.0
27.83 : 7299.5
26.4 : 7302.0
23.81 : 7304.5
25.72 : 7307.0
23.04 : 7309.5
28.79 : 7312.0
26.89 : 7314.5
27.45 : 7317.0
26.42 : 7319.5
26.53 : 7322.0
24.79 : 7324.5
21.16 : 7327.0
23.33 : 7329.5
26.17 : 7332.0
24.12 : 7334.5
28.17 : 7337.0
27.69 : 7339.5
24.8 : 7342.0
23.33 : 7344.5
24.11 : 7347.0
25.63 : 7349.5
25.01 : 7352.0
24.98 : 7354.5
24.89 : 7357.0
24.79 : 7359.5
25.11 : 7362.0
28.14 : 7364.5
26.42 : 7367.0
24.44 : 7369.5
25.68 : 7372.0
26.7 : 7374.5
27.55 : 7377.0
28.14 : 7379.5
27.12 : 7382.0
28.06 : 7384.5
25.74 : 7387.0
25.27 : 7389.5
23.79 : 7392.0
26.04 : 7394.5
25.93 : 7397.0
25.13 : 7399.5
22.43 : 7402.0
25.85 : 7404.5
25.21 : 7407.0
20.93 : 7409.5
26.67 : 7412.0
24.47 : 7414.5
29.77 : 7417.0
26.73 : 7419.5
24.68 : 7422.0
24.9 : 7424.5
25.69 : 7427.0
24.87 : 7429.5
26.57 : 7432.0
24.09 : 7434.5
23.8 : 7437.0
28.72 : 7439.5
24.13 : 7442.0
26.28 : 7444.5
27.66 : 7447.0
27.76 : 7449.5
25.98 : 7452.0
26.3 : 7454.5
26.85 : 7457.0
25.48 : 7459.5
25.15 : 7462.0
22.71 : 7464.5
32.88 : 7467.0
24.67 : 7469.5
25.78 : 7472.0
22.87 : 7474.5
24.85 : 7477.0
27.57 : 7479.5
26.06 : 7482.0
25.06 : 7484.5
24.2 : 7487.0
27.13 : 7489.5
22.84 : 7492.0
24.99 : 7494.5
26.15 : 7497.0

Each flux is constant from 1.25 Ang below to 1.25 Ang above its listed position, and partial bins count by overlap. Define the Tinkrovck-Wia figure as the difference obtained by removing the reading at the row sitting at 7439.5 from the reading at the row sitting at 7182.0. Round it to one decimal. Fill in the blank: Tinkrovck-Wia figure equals -4.5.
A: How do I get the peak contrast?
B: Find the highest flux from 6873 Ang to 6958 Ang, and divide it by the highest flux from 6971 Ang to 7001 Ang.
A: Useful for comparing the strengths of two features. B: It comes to 1.00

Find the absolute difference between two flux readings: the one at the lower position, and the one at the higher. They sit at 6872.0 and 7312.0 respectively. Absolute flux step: 2.59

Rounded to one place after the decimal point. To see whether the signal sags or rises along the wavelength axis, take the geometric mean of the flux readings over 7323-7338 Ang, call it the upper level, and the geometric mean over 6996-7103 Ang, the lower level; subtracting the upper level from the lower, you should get 1.2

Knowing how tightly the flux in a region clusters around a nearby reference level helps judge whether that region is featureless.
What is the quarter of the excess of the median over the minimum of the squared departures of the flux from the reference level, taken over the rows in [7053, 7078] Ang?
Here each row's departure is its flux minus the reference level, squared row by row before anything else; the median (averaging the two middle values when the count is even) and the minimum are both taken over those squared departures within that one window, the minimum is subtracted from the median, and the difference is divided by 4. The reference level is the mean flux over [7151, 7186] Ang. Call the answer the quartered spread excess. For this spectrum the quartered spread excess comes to 1.6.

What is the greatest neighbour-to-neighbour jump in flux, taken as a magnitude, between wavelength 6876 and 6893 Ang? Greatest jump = 3.8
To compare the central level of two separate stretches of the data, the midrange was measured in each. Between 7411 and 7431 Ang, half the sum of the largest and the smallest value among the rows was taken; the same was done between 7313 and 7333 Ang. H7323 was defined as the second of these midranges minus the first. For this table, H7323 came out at -2.8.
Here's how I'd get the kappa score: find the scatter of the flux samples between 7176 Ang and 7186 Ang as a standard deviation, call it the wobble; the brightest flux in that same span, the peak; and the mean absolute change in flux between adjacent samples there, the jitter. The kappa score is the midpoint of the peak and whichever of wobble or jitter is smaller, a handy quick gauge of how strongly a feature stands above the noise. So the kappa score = 13.8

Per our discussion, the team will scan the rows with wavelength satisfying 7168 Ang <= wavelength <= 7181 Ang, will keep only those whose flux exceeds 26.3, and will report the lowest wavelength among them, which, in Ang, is 7177.0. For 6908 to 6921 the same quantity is 6909.5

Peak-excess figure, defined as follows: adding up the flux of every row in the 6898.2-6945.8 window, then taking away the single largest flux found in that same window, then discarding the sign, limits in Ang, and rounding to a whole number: 475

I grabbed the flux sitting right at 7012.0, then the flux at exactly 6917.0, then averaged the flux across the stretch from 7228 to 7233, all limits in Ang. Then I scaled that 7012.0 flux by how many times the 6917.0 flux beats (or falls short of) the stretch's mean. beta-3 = 28.3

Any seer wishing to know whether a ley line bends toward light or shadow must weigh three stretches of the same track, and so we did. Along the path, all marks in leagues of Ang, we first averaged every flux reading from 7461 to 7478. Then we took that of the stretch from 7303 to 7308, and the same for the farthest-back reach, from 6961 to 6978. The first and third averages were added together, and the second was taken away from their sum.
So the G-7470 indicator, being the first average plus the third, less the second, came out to 27.5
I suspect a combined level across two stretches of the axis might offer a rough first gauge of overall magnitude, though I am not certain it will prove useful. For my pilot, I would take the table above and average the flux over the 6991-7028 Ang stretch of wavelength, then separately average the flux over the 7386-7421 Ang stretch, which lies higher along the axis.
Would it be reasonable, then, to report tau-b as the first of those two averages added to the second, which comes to 51.5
